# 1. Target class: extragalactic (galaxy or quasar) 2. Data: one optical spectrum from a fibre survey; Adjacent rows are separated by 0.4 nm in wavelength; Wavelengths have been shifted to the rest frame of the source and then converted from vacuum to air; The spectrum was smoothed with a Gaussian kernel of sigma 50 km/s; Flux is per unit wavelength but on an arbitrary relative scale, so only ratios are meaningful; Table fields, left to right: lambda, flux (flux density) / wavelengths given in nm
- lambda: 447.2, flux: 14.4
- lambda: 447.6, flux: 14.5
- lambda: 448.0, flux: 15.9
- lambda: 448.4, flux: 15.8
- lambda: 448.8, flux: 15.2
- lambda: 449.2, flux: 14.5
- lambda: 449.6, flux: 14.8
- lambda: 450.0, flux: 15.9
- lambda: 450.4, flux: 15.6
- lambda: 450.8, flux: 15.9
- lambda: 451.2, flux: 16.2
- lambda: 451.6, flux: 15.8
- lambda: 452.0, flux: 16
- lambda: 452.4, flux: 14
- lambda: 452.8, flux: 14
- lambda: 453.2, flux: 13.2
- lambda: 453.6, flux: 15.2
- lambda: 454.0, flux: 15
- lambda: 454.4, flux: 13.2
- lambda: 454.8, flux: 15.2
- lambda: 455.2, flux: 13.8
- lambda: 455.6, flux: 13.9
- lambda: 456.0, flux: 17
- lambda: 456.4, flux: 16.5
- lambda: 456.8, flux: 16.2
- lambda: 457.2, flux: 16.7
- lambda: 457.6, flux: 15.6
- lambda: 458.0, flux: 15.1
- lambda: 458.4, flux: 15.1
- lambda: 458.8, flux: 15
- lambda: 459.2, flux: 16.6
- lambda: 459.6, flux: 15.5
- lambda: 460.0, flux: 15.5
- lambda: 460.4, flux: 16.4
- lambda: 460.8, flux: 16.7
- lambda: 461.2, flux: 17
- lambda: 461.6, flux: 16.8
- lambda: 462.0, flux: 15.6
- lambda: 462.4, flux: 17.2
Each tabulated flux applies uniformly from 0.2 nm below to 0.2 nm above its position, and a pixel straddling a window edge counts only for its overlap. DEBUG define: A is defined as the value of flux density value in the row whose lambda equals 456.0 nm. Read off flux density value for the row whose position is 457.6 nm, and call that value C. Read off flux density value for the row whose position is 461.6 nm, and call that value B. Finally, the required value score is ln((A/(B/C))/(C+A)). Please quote -0.725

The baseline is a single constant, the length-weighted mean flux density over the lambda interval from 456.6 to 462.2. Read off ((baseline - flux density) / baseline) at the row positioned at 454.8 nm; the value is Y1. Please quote 0.05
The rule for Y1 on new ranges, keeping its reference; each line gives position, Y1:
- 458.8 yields 0.06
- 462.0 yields 0.02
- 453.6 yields 0.05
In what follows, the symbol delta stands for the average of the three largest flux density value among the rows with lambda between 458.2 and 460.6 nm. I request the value 16.2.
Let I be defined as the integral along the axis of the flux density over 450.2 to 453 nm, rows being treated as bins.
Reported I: 43.0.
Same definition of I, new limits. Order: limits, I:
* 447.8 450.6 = 43.1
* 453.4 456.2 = 41.3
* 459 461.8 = 45.8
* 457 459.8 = 43.8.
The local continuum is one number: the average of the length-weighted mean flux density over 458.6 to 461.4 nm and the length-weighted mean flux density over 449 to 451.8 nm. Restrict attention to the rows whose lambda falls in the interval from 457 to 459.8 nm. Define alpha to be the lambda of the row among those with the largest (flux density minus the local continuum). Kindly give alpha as 457.2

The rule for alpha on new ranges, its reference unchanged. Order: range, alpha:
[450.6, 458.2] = 456.0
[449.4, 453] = 451.2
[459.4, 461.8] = 461.2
